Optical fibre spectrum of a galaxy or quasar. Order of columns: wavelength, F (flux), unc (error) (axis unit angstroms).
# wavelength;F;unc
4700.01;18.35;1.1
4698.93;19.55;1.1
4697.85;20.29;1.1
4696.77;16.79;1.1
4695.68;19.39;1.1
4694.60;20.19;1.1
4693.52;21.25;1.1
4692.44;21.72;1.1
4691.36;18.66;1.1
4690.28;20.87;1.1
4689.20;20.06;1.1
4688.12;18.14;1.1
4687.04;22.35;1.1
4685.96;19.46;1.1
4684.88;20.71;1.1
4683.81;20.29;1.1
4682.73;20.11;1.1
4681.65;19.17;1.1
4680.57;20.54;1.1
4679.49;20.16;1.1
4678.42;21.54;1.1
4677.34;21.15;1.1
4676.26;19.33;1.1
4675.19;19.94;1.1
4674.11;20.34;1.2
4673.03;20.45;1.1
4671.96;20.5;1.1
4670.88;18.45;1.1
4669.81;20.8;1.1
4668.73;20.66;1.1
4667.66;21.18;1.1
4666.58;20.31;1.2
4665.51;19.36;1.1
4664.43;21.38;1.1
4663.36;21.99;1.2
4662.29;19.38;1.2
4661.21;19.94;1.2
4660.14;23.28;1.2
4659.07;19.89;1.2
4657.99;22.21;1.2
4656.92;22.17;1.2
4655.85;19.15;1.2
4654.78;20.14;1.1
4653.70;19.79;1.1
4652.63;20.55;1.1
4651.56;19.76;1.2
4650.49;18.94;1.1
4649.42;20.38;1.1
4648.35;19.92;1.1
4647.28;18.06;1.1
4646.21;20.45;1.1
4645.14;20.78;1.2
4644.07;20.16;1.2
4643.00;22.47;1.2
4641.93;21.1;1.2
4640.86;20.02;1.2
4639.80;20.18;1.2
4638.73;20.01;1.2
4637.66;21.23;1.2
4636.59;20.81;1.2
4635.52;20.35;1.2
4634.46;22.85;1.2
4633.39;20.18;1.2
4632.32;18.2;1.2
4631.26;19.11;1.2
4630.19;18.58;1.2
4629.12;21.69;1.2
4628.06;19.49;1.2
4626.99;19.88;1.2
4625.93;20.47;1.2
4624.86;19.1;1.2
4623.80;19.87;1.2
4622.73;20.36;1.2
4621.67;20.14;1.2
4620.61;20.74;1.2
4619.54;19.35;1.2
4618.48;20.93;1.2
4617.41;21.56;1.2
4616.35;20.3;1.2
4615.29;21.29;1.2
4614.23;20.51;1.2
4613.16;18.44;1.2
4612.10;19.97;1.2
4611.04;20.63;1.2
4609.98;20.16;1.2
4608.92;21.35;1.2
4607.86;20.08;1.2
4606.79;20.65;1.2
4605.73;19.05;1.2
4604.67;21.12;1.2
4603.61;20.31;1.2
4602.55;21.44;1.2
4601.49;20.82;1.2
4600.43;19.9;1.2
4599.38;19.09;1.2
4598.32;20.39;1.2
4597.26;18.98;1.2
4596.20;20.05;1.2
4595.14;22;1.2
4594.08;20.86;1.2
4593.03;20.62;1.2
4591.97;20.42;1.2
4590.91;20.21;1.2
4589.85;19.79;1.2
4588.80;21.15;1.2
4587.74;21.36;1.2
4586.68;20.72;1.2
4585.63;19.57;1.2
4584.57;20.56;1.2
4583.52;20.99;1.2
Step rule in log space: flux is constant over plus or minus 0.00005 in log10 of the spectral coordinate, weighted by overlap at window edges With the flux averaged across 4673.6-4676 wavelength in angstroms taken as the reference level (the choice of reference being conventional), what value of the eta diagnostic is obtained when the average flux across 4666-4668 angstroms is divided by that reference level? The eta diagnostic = 1.03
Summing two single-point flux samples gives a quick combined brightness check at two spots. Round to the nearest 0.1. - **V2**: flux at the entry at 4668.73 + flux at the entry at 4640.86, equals 40.7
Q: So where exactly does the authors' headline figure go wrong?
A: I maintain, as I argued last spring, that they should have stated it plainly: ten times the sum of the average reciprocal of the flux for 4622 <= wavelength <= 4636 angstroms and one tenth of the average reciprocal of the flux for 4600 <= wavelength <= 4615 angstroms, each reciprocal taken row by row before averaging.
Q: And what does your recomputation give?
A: 0.551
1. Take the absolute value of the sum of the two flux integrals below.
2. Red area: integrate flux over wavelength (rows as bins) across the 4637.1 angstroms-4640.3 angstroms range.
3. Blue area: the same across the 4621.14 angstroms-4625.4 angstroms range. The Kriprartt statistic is 150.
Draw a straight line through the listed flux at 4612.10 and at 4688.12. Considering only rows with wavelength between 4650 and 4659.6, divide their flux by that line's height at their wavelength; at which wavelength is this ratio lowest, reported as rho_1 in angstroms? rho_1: 4650.49 angstroms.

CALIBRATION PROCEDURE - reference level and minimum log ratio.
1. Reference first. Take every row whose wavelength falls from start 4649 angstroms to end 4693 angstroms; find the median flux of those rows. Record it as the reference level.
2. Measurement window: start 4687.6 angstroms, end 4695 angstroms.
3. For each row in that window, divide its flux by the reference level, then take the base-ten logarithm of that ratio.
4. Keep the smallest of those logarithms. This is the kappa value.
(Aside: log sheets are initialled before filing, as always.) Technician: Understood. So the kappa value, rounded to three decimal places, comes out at -0.049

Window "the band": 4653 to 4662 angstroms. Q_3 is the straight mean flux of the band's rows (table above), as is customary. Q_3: 20.8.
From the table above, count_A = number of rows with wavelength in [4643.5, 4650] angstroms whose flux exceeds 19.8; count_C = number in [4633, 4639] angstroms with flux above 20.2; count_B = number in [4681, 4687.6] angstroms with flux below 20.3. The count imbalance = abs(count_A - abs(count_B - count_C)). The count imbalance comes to 5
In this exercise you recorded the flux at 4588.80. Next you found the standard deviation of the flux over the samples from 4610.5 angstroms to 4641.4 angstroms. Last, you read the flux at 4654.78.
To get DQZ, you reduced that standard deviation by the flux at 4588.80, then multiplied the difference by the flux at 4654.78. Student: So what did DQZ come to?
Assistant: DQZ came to -406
